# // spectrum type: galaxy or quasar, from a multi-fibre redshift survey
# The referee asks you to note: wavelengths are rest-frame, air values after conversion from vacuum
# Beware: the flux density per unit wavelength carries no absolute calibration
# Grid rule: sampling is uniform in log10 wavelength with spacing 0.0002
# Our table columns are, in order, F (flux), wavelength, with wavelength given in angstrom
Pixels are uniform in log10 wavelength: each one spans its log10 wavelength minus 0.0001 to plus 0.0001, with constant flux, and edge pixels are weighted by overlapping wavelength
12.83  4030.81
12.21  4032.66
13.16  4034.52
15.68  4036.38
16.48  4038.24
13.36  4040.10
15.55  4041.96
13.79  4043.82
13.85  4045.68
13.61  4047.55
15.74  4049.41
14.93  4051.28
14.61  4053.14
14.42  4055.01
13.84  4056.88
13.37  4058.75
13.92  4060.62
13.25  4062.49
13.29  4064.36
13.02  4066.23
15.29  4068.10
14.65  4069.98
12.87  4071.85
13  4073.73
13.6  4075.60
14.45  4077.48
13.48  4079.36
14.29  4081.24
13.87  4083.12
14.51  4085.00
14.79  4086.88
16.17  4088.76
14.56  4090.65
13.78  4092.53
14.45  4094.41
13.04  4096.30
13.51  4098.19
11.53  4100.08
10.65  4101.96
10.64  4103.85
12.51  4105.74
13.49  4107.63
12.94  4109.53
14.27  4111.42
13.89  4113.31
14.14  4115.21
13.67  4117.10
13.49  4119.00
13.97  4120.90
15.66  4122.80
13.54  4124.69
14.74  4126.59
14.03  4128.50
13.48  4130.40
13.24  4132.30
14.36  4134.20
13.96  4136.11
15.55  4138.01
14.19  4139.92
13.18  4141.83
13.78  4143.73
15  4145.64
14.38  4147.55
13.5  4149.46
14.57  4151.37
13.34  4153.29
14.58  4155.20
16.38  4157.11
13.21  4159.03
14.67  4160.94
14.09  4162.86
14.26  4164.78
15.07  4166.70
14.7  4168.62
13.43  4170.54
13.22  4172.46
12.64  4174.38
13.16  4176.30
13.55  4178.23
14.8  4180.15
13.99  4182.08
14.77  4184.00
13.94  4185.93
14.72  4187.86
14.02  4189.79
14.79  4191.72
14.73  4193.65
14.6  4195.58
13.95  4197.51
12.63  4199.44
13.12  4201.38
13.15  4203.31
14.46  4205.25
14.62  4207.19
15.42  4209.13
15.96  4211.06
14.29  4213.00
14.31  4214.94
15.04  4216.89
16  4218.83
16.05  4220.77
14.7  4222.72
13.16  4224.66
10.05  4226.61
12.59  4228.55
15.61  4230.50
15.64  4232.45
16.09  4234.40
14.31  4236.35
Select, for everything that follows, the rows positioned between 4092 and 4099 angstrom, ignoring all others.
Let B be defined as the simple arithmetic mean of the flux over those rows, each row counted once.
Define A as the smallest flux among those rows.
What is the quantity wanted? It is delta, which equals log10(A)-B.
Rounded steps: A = 13.04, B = 13.7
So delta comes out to -12.6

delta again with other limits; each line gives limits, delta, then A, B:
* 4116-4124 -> -13.1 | 13.49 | 14.2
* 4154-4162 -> -13.6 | 13.21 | 14.7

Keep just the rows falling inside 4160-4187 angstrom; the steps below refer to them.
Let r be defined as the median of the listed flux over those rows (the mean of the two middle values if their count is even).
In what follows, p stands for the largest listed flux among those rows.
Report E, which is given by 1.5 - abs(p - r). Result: 0.5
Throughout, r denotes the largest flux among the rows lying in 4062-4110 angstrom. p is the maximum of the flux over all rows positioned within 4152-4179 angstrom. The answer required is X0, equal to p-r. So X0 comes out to 0.2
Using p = 16.38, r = 16.17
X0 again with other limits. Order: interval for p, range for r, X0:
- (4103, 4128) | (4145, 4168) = -0.7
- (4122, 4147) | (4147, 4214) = -0.7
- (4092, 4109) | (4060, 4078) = -0.8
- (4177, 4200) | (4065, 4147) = -1.4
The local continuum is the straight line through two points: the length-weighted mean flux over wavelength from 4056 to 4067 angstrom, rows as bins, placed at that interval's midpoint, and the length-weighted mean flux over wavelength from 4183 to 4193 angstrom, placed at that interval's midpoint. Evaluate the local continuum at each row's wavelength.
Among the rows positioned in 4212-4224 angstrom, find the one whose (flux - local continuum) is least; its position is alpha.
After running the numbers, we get 4213.00 angstrom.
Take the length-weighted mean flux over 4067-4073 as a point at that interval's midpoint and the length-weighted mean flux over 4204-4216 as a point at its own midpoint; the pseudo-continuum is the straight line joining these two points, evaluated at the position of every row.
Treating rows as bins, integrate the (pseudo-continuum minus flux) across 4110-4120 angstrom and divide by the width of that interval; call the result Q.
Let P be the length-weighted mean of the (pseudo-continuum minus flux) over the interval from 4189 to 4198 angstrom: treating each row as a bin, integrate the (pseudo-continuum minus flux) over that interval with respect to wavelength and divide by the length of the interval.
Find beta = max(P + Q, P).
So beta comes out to 0.8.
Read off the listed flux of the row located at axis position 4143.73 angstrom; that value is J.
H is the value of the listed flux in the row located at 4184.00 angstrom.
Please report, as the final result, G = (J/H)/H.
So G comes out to 0.063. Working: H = 14.77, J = 13.78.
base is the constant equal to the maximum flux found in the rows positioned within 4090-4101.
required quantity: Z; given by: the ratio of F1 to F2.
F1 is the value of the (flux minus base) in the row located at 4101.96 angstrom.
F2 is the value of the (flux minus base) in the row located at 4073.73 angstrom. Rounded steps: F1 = -3.91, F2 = -1.56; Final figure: 2.5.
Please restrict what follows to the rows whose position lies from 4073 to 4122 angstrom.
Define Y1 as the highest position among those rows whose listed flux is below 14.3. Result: 4120.90 angstrom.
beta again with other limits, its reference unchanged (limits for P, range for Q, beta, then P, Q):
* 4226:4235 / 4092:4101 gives 1.9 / 0.8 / 1.06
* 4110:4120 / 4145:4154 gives 0.9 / 0.5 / 0.38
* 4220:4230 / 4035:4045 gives 1.5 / 1.5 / -0.81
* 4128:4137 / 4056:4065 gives 1.3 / 0.7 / 0.60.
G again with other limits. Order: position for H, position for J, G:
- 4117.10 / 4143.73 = 0.074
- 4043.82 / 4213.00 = 0.075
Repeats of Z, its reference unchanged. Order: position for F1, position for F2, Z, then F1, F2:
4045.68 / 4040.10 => 0.6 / -0.71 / -1.20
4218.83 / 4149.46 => -1.4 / 1.44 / -1.06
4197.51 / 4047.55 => 0.6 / -0.61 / -0.95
